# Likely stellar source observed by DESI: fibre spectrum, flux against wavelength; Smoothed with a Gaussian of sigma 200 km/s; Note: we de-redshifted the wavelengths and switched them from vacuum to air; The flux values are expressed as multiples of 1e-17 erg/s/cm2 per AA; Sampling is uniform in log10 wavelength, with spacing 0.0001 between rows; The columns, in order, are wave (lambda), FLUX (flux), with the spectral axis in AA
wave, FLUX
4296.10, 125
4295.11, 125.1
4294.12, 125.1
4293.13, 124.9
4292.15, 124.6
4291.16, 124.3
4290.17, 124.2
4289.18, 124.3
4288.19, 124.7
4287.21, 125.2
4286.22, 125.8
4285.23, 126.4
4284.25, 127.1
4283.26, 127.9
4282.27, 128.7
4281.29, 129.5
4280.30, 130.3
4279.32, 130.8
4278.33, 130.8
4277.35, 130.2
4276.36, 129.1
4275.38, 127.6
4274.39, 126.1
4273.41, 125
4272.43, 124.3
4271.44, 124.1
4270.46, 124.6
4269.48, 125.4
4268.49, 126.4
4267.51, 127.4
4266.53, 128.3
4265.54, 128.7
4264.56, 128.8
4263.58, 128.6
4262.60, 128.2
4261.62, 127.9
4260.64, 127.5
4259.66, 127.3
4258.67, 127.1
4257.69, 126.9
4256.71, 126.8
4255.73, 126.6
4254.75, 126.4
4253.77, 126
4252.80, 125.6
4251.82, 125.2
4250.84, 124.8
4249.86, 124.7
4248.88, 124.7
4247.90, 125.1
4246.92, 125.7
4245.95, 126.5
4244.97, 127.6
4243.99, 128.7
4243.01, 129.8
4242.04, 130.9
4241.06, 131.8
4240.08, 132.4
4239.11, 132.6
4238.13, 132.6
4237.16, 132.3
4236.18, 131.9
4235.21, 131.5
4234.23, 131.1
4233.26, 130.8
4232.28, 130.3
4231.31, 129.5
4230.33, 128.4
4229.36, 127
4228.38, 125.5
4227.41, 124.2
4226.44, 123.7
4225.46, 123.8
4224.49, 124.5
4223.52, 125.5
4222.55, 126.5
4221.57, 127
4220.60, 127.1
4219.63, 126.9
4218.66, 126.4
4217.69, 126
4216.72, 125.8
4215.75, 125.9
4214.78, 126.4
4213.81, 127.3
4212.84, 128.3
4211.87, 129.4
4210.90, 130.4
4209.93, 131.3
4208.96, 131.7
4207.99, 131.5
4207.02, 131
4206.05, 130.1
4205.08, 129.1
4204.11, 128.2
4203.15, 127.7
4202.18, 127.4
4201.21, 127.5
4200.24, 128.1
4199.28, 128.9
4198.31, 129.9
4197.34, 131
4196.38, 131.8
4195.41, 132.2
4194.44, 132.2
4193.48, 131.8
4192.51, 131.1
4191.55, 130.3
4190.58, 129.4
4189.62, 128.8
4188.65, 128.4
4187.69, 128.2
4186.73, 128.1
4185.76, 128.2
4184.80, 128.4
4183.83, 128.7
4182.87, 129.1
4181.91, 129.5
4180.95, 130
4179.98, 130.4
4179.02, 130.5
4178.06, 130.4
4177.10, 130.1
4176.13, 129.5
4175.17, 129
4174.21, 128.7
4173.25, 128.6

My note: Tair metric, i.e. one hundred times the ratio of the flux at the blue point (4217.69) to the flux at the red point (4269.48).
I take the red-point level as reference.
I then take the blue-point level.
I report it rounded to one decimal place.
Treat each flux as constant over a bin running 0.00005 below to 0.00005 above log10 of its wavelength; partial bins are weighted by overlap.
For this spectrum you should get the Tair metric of 100.5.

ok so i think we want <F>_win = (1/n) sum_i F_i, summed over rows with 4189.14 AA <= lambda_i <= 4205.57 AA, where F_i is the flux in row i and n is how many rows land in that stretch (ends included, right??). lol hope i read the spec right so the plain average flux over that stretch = 129.7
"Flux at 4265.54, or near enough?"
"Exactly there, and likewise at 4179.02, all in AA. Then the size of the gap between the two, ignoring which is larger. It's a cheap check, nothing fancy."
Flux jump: 1.8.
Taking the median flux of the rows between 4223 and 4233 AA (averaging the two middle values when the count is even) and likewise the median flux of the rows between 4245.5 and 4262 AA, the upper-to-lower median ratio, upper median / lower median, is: 1.01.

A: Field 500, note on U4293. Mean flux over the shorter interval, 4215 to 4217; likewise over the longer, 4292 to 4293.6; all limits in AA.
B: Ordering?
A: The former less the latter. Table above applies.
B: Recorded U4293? 1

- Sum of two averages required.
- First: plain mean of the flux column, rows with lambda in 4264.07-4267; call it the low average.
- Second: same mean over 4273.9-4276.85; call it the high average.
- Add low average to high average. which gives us 256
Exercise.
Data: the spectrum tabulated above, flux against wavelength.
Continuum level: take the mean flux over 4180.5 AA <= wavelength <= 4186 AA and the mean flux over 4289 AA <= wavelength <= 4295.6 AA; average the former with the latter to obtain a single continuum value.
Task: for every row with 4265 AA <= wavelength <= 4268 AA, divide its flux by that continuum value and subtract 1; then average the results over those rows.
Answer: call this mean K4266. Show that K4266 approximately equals 0.010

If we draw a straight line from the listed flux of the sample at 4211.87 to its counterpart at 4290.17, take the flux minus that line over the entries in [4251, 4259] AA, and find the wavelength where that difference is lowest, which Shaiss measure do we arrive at 4251.82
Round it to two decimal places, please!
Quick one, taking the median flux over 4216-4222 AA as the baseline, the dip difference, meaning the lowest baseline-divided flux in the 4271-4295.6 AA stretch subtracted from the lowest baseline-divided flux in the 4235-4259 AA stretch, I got 0.00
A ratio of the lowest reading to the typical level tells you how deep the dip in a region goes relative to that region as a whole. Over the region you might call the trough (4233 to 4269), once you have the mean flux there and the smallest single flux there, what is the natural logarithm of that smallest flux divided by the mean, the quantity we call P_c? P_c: -0.028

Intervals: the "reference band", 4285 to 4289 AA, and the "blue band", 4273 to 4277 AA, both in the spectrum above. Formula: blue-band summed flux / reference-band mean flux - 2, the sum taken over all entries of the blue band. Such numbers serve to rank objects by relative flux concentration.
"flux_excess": 2.05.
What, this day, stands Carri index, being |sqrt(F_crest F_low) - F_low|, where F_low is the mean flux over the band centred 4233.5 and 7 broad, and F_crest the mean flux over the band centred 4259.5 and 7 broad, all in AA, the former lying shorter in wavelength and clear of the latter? 1.6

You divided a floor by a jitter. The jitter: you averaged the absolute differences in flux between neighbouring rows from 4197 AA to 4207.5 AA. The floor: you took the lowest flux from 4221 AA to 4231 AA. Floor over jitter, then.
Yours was 172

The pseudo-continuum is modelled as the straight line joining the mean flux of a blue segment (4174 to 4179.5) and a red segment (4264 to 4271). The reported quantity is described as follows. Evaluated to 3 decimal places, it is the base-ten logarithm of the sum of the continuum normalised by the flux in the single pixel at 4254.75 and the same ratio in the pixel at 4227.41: 0.310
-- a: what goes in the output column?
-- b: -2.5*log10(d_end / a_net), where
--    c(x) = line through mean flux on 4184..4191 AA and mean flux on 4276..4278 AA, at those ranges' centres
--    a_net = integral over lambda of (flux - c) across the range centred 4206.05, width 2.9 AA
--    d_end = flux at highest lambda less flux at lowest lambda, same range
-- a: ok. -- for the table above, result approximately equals 0.8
